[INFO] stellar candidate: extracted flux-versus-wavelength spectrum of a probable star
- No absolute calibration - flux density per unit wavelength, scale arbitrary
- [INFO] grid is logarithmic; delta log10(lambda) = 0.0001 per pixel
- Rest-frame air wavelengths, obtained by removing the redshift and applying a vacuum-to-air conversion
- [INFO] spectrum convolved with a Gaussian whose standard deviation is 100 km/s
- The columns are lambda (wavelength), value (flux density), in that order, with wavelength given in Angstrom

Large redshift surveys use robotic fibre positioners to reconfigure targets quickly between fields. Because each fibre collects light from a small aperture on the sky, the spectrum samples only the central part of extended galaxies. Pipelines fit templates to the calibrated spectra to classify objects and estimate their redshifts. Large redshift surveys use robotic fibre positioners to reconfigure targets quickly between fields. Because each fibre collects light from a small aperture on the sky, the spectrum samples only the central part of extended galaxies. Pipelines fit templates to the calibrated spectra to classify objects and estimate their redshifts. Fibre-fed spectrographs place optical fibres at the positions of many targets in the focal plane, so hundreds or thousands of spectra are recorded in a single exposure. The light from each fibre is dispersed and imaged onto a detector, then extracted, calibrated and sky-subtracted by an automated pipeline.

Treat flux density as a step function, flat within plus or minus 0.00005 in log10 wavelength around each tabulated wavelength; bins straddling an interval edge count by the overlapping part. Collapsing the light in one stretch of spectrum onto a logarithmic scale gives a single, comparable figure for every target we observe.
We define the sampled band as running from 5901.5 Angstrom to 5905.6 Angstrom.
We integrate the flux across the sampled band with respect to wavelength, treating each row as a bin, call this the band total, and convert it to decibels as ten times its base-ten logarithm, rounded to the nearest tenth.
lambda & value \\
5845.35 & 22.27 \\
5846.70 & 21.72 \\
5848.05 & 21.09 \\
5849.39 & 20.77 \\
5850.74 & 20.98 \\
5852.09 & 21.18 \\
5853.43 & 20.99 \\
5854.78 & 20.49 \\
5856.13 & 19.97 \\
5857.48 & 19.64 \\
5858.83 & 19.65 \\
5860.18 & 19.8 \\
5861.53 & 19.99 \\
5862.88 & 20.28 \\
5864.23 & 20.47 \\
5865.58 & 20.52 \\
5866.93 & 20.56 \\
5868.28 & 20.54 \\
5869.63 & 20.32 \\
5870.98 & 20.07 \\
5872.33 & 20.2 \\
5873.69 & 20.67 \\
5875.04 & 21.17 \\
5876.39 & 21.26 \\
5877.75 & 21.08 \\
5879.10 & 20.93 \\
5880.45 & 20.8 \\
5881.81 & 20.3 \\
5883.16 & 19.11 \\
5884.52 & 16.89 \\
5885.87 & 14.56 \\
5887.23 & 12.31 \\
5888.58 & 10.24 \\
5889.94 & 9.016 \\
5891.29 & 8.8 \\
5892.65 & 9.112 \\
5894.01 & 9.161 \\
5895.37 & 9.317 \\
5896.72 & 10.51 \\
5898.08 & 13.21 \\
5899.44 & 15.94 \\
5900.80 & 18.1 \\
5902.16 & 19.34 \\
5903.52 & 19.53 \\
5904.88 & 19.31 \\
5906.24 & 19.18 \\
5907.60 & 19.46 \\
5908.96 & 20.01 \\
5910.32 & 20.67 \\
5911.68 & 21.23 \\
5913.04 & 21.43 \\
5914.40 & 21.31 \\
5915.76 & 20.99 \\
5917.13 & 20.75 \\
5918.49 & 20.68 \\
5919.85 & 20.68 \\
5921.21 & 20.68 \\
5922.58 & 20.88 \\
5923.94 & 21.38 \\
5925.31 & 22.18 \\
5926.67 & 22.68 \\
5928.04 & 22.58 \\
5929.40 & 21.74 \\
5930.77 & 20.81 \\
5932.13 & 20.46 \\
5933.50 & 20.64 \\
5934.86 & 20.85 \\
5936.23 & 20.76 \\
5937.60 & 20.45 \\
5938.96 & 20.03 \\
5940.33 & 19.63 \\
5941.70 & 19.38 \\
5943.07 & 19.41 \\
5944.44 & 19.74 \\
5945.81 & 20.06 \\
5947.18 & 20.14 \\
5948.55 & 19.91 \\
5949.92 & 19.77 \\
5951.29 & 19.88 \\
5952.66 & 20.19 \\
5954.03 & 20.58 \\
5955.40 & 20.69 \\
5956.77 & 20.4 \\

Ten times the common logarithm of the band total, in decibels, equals 19.0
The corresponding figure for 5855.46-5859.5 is 19.0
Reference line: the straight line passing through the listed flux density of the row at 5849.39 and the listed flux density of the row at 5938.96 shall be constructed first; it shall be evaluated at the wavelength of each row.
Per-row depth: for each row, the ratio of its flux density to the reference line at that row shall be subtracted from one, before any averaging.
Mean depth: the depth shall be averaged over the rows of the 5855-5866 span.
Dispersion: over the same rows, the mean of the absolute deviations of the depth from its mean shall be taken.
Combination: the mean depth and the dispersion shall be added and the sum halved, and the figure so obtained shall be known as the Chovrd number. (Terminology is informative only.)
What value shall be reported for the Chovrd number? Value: 0.02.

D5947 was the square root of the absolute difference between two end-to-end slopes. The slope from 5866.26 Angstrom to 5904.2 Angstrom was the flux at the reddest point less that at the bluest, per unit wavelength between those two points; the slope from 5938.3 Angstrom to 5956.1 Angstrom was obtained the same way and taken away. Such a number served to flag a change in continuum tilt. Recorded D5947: 0.26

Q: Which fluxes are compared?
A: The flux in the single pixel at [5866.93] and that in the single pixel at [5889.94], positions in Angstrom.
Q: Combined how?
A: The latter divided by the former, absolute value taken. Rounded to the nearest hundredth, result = 0.44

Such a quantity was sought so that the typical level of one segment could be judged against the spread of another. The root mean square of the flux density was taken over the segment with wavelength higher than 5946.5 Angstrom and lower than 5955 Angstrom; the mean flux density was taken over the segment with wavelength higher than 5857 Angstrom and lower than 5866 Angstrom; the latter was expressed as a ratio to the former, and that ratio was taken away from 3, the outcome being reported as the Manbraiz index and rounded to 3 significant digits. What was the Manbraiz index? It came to 2.00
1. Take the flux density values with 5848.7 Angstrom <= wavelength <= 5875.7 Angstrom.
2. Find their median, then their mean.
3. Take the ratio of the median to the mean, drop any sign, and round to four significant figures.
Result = 1.003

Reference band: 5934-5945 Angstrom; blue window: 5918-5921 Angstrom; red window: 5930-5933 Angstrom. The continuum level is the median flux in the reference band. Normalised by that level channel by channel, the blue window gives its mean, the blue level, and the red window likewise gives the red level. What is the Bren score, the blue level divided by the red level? 1.00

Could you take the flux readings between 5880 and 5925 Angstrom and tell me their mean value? 17.1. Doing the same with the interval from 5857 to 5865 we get 20.0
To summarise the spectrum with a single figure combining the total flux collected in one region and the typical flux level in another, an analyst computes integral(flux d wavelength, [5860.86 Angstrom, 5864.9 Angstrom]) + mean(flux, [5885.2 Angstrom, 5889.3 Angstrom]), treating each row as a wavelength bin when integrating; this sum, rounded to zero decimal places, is 94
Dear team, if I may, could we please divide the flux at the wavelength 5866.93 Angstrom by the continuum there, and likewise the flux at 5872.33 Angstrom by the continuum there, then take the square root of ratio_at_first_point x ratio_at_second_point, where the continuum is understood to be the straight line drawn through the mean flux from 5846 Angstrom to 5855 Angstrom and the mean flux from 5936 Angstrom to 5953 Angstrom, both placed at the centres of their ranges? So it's 0.98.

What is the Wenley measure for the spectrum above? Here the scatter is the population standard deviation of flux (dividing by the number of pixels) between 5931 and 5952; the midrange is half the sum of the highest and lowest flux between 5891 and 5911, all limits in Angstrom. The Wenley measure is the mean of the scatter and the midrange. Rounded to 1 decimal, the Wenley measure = 7.6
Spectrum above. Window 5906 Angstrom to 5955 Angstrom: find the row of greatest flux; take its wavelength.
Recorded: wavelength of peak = 5926.67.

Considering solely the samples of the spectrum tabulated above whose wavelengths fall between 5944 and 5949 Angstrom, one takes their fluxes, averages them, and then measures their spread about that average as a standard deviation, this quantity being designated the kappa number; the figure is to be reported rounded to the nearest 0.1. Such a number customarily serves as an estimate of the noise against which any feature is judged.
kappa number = 0.2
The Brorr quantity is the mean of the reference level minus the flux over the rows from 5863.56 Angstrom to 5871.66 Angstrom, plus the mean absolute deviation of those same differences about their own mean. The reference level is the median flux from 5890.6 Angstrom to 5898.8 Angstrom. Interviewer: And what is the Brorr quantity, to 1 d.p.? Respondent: -11.0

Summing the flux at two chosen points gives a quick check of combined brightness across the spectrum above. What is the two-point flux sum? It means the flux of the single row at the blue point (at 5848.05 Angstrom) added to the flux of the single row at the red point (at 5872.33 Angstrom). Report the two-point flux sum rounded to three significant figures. 41.3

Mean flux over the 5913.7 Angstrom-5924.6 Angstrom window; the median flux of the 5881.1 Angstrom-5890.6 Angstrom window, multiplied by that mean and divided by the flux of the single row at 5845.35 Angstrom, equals 13.7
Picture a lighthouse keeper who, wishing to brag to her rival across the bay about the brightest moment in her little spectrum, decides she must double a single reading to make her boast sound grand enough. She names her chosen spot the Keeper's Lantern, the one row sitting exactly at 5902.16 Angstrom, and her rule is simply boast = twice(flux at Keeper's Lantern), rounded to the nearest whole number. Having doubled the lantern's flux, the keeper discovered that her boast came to 39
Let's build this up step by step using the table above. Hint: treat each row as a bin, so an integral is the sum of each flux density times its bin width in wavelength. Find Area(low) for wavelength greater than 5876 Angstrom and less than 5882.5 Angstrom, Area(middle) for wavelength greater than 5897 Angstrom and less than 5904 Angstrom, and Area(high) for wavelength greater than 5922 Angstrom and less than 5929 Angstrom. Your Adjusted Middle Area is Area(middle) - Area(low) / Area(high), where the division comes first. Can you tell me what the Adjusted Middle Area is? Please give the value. 116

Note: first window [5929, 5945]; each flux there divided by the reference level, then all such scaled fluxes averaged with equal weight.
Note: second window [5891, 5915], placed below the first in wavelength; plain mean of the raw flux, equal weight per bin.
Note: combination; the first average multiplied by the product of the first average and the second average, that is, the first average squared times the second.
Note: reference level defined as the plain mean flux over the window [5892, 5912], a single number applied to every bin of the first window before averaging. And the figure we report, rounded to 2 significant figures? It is 26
